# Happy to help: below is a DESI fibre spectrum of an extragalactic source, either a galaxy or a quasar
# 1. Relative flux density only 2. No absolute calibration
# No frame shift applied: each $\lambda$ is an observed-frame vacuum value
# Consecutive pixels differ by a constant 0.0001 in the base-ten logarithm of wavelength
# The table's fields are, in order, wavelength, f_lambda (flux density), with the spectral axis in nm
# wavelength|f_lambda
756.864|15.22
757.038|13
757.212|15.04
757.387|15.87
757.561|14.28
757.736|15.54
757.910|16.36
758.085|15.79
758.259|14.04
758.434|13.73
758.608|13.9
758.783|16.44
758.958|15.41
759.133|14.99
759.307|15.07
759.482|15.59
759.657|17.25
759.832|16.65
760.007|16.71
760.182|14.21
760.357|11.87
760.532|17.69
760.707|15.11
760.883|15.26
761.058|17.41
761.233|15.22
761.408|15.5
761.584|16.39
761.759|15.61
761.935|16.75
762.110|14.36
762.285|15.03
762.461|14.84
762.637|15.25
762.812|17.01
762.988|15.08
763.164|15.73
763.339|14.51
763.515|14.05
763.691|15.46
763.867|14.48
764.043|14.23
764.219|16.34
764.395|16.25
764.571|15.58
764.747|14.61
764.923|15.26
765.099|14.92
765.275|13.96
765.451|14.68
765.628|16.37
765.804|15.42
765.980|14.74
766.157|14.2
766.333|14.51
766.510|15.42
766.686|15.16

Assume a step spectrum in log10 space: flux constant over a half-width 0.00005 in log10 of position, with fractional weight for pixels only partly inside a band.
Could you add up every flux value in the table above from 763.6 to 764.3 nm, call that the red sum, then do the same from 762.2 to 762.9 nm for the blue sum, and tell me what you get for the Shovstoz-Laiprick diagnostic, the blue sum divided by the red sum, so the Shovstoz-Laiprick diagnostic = 1.03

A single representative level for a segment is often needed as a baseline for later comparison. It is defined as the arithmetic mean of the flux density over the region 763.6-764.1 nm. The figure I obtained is 14.7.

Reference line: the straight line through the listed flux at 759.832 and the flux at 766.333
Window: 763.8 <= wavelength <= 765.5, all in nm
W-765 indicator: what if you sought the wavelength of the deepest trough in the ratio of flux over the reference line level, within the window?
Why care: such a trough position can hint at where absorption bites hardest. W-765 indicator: 764.043 nm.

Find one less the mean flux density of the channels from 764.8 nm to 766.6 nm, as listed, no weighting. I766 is -13.9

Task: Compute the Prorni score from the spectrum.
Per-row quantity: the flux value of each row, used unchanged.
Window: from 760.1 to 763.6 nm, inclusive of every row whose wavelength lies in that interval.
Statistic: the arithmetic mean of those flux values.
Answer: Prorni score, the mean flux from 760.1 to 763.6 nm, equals 15.3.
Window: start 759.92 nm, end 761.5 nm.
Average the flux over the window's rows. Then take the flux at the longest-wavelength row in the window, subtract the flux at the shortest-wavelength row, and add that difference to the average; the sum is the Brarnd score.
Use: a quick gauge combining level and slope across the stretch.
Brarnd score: 14.2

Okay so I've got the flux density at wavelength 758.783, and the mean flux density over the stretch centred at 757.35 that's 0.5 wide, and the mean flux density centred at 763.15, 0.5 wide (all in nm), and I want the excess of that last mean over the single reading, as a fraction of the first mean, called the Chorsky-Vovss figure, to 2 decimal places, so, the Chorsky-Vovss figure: -0.09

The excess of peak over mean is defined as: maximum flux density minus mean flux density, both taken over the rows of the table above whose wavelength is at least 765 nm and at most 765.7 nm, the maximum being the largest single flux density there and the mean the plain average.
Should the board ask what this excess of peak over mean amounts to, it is 1.4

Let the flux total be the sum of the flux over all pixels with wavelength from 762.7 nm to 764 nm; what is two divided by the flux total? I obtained 0.019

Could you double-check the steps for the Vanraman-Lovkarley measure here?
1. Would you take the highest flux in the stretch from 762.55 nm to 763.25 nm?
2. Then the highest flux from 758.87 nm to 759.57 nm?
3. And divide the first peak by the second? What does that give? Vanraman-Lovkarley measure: 1.09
